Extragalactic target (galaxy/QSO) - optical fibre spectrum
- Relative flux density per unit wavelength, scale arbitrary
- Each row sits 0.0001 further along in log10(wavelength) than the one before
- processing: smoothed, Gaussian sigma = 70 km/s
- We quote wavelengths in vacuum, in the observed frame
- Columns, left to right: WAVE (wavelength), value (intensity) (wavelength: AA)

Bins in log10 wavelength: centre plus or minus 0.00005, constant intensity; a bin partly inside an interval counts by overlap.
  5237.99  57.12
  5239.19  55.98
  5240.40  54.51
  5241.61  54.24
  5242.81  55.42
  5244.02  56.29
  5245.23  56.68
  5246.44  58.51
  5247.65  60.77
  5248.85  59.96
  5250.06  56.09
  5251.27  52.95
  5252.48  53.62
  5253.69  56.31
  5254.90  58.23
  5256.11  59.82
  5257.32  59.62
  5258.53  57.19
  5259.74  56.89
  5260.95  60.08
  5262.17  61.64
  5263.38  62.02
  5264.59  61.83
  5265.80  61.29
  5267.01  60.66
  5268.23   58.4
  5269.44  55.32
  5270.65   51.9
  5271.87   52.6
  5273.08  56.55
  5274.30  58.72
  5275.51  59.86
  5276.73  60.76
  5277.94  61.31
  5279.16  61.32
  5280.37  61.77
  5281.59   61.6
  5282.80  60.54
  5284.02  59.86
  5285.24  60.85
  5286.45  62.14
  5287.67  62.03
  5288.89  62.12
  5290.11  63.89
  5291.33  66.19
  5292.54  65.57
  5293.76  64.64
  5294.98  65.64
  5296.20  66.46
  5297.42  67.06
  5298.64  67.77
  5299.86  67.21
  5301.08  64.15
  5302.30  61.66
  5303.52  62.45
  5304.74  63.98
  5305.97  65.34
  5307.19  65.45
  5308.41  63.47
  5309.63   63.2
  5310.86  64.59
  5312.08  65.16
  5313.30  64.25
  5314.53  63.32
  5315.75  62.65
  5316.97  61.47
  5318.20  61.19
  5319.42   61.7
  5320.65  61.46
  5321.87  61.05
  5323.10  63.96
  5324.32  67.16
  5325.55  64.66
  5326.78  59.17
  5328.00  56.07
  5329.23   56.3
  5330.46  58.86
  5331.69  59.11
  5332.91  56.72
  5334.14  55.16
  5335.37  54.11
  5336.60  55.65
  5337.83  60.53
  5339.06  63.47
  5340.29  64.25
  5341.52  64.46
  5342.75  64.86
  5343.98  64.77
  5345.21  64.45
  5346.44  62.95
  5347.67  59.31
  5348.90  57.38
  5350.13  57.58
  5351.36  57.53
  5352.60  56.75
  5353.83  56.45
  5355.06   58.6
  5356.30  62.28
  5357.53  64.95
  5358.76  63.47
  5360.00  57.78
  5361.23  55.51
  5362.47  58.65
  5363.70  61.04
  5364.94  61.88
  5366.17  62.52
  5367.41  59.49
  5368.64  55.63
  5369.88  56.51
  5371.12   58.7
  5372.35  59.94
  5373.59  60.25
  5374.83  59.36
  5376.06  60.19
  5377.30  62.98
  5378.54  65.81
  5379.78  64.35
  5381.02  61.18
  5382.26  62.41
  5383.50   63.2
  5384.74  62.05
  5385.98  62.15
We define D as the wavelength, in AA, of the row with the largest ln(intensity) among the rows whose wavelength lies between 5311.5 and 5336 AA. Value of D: 5324.32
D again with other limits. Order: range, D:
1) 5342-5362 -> 5357.53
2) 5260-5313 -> 5298.64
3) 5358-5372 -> 5358.76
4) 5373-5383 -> 5378.54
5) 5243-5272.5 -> 5263.38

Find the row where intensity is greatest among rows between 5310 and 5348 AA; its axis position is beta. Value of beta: 5324.32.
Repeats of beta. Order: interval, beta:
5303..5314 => 5307.19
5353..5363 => 5357.53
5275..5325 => 5298.64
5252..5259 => 5256.11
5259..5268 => 5263.38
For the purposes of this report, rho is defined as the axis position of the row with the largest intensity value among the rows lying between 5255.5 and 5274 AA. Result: 5263.38 AA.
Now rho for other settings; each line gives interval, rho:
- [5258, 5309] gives 5298.64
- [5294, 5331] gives 5298.64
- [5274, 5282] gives 5280.37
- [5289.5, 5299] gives 5298.64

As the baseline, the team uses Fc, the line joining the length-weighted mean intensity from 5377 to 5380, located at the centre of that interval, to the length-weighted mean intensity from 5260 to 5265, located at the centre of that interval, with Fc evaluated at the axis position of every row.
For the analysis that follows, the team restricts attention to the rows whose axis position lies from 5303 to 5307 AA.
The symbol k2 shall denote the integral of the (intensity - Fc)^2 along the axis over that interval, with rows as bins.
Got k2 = 19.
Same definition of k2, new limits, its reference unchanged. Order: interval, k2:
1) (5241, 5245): 103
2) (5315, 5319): 5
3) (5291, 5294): 40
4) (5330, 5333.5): 87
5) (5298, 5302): 76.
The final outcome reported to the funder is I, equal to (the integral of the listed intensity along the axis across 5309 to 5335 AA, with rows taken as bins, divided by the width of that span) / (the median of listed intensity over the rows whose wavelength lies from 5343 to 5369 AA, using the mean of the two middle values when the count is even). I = 1.03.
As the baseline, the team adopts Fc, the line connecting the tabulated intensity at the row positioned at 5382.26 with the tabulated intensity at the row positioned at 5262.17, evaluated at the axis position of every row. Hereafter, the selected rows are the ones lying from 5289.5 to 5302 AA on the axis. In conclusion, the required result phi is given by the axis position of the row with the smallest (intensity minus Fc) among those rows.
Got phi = 5290.11 AA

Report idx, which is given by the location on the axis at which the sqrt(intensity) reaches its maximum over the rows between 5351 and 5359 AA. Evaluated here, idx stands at 5357.53 AA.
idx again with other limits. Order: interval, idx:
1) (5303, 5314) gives 5307.19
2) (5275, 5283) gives 5280.37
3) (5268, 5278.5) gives 5277.94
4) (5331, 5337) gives 5331.69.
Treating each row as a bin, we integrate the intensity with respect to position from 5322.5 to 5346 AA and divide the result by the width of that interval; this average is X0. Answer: 60.7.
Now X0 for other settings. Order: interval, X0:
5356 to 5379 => 60.3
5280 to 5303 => 63.8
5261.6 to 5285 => 59.4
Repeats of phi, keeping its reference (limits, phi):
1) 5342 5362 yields 5361.23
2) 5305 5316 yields 5315.75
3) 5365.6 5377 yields 5368.64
